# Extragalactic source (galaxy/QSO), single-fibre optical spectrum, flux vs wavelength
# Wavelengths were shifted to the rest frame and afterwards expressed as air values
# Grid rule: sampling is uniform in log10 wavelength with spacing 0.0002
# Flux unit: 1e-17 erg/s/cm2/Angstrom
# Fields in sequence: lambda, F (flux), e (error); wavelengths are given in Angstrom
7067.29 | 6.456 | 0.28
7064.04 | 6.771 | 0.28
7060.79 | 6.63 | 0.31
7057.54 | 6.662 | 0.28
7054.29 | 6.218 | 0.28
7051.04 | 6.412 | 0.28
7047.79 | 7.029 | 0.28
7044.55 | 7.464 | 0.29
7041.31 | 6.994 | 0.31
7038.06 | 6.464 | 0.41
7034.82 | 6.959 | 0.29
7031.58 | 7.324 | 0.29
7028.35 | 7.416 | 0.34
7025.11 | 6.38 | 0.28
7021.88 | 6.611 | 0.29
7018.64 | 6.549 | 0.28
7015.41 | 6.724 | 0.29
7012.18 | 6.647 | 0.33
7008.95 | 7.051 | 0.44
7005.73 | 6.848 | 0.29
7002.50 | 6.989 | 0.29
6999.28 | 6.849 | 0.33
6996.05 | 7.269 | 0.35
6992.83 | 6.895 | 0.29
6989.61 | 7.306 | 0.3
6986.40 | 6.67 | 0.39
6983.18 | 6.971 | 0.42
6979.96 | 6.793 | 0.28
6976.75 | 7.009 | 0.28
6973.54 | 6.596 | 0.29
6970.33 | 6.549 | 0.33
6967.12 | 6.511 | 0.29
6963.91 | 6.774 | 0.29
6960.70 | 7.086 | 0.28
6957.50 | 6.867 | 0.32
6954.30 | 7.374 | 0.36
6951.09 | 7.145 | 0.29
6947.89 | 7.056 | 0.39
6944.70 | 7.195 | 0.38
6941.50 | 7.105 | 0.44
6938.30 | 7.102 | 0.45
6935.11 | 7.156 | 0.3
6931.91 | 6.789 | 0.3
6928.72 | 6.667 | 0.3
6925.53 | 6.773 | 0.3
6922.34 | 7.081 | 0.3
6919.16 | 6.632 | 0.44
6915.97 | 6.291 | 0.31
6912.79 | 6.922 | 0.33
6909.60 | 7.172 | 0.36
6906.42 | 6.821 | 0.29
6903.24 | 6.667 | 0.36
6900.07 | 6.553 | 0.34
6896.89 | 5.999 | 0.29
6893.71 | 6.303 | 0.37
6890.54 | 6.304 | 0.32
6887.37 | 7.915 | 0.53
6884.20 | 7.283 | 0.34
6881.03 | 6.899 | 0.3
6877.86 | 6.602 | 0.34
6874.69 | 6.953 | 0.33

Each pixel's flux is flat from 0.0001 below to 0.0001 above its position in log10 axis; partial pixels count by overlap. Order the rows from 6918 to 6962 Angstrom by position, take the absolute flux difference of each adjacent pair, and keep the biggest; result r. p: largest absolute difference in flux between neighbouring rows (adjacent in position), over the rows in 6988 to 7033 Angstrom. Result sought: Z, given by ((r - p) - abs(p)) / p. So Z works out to -1.5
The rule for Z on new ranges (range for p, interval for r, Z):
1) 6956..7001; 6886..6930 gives 0.5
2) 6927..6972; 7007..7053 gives 0.0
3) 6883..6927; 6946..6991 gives -1.6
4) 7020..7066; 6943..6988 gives -1.5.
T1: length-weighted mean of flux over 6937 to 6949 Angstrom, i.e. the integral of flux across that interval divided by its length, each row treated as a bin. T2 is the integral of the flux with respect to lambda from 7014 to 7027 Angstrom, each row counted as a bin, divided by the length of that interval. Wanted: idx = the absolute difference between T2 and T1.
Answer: 0.54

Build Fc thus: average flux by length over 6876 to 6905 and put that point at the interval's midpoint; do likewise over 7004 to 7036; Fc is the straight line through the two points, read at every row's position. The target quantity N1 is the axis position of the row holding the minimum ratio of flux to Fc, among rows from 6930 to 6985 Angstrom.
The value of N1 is 6967.12 Angstrom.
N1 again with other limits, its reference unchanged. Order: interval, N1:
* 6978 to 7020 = 7018.64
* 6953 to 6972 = 6967.12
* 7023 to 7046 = 7025.11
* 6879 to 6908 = 6896.89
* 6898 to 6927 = 6915.97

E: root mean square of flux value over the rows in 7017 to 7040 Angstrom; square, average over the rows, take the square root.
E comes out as 6.83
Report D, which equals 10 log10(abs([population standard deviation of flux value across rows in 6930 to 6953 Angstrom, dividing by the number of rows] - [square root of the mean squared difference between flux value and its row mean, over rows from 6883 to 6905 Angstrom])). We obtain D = -3.1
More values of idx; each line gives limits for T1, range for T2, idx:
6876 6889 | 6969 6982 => 0.42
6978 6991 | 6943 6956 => 0.26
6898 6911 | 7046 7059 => 0.18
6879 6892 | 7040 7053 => 0.14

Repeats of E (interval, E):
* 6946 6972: 6.93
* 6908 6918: 6.81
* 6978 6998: 6.99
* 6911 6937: 6.79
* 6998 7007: 6.90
